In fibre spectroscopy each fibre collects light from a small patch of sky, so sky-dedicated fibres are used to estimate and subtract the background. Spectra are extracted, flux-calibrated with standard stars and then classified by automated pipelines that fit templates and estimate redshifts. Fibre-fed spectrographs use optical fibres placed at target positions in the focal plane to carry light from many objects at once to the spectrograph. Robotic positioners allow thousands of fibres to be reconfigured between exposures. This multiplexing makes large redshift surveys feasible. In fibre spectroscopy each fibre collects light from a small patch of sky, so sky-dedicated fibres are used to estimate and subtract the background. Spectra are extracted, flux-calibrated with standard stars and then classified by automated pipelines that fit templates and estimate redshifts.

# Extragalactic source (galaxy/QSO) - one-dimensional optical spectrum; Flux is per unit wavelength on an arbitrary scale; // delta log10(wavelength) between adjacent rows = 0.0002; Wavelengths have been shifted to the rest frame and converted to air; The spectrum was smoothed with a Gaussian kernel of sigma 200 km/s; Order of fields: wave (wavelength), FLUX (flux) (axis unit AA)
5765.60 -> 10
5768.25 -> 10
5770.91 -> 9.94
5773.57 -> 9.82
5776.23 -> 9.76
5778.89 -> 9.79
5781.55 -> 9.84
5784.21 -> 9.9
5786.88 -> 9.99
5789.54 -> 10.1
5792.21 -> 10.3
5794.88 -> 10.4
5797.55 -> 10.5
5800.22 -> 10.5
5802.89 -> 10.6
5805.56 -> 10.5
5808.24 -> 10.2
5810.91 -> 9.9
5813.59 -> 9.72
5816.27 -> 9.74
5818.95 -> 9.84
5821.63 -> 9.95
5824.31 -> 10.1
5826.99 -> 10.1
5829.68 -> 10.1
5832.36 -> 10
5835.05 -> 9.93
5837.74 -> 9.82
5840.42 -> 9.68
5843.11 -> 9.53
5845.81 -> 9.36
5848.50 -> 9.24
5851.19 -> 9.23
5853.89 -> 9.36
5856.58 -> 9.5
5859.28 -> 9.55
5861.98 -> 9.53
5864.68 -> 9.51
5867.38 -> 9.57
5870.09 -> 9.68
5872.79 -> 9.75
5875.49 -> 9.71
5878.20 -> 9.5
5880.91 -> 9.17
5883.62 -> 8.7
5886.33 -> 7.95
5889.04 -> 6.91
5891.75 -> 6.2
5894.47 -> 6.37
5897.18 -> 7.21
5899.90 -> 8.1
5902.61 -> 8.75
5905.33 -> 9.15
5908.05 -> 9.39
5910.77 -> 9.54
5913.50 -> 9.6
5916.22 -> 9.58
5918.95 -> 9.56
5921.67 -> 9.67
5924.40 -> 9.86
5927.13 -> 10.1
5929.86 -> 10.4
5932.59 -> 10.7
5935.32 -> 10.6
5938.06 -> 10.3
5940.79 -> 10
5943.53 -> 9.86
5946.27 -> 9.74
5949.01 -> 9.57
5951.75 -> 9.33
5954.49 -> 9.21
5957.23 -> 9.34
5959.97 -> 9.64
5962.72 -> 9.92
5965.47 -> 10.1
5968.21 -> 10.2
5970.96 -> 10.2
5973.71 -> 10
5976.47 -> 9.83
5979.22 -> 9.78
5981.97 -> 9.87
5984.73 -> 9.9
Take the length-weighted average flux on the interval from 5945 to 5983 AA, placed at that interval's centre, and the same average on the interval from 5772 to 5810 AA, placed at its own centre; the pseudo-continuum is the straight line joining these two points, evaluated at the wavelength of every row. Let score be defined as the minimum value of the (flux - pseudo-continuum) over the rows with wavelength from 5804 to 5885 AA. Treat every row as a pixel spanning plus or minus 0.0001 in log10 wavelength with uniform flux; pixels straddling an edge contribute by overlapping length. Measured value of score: -1.2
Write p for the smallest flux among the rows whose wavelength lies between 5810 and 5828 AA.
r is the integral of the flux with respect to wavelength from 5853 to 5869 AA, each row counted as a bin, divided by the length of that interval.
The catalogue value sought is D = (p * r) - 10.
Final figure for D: 82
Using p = 9.72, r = 9.5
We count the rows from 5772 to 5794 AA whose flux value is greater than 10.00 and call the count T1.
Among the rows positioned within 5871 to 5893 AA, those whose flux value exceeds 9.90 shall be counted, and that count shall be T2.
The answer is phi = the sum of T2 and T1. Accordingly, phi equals 2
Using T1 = 2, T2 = 0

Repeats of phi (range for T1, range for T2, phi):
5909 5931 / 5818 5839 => 8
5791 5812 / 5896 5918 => 7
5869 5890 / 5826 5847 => 4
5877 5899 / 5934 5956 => 3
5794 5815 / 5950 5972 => 10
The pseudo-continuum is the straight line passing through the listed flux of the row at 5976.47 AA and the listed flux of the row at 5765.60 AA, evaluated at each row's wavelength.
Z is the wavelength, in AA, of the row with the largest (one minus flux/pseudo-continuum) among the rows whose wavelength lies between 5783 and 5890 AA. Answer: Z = 5889.04 AA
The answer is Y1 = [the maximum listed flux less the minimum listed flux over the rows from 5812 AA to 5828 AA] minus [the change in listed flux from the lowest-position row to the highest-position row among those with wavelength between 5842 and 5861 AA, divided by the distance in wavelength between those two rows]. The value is 0.4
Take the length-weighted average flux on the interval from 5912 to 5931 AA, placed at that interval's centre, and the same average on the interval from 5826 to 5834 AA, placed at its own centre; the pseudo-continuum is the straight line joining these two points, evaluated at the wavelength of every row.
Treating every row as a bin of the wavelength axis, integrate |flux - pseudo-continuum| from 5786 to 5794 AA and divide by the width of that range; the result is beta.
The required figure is 0.13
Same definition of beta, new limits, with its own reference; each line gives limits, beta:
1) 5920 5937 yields 0.47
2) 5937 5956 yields 0.28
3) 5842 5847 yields 0.57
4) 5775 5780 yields 0.42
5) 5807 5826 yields 0.20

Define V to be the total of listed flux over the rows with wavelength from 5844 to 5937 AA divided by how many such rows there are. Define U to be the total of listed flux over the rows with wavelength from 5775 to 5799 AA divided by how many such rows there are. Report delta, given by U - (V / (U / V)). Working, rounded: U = 10.1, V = 9.1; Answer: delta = 2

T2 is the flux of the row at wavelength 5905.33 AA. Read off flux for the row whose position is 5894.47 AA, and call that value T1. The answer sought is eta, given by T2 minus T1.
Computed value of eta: 2.8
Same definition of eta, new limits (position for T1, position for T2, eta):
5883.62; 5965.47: 1.4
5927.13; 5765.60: -0.1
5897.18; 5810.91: 2.7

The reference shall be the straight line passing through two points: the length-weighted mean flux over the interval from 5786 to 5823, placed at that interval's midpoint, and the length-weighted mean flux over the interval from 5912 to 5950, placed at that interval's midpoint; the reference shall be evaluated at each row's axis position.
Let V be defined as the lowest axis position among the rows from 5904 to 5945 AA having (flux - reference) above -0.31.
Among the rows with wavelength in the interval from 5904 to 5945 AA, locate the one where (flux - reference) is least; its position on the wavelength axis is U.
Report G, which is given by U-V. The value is -19.1 AA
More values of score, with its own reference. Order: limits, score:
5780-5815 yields -0.4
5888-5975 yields -3.7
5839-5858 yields -0.8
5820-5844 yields -0.5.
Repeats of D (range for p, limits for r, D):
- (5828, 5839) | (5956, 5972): 87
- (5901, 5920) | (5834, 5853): 73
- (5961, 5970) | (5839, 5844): 86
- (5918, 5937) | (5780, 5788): 85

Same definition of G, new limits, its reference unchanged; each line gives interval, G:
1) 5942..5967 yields 11.0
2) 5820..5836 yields 0.0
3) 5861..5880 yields -8.1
